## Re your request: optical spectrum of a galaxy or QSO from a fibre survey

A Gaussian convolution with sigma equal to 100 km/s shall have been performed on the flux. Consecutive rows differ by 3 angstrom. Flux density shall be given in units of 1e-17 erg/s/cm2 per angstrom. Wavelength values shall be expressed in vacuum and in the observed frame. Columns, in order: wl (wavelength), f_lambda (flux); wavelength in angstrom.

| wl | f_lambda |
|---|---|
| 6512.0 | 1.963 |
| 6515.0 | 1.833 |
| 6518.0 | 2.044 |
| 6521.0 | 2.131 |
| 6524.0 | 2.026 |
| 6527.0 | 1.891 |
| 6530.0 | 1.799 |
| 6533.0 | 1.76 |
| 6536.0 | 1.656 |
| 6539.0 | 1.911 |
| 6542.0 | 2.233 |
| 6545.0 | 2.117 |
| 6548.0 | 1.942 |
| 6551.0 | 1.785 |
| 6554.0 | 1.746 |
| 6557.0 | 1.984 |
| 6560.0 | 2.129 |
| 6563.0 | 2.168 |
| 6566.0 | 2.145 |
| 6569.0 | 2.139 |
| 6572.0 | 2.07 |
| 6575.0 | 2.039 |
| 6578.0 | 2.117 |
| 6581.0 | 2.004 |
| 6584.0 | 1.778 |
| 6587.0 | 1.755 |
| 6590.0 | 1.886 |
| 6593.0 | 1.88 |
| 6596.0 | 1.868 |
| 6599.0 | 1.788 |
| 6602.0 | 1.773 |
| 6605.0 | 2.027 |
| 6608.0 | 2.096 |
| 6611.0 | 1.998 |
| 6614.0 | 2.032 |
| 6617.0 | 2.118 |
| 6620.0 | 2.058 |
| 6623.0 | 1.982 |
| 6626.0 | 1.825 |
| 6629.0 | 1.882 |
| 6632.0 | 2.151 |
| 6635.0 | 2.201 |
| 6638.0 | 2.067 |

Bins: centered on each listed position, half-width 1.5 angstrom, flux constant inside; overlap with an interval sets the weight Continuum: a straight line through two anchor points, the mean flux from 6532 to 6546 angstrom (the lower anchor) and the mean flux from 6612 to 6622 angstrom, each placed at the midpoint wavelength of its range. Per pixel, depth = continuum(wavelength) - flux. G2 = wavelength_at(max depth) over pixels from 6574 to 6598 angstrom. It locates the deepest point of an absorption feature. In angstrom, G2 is 6587.0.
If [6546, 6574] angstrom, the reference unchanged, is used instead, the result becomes 6554.0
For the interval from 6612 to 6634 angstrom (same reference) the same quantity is 6626.0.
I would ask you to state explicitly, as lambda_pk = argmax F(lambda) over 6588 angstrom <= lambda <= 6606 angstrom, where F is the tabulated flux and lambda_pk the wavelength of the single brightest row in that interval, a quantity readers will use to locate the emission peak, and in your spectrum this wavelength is 6605.0 angstrom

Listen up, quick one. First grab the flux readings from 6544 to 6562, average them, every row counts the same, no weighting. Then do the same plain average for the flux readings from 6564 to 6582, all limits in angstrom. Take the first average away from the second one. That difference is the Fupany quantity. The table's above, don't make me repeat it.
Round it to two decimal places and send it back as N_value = 0.14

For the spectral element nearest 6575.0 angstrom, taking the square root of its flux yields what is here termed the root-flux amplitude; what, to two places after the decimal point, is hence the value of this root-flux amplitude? 1.43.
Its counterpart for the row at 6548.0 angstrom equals 1.39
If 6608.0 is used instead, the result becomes 1.45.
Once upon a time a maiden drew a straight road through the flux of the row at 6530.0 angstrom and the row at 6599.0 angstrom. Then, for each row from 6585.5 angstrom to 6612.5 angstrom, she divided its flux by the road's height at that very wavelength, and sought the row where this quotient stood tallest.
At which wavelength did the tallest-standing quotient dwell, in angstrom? 6608.0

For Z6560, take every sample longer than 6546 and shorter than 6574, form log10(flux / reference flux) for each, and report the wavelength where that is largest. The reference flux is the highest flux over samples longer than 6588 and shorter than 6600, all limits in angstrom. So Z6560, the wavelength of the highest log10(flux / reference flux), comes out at 6563.0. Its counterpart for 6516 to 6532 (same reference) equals 6521.0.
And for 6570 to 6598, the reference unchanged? 6578.0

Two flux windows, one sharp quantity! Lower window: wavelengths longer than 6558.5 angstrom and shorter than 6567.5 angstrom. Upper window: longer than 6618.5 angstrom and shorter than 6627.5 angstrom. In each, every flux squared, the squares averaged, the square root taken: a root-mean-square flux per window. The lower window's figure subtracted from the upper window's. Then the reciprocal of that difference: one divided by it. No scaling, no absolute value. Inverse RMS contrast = -5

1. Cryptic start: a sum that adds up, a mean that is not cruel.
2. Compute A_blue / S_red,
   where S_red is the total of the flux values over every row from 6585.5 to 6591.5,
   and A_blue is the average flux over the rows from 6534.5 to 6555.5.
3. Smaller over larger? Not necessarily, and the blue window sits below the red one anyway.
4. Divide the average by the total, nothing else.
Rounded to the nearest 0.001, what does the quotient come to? 0.525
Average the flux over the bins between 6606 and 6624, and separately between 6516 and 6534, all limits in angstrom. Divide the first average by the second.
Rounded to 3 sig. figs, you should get 1.05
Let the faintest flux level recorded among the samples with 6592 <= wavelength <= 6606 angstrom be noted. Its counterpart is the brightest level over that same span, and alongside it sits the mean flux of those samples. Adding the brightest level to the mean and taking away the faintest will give 2.12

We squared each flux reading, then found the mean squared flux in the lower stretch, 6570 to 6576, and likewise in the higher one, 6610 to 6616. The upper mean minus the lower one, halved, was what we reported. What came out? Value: -0.1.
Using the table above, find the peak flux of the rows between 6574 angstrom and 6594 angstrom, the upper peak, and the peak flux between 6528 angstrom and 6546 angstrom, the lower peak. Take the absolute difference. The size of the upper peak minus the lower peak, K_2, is 0.12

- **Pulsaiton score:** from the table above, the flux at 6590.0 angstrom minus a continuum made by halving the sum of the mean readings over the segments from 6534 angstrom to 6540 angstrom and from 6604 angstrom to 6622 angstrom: -0.03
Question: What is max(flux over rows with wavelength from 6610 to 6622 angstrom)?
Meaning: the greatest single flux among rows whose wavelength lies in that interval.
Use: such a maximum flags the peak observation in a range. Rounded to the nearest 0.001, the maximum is 2.118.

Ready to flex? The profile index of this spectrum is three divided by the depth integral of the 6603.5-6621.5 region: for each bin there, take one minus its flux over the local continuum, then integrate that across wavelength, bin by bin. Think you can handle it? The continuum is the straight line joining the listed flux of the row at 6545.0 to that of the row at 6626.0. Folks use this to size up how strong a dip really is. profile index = -2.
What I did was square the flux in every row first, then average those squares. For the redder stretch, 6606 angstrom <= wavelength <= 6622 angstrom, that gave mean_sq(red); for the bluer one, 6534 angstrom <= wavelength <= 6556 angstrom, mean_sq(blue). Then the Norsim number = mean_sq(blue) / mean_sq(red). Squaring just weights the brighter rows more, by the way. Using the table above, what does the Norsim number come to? 0.87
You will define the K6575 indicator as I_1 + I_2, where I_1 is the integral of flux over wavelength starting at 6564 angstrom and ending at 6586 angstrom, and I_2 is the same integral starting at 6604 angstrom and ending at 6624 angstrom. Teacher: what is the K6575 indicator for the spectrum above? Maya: 85.8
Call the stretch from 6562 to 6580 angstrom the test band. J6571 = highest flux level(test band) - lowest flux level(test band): 0.13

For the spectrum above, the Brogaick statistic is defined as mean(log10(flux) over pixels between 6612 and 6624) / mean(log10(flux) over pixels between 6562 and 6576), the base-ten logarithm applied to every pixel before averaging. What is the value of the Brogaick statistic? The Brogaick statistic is 0.96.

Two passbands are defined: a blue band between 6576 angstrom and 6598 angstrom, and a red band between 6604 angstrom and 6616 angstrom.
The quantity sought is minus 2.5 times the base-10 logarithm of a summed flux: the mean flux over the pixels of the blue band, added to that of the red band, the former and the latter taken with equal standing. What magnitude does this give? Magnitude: -1.49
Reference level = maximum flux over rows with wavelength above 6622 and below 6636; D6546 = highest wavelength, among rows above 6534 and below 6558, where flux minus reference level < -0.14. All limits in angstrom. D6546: 6557.0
